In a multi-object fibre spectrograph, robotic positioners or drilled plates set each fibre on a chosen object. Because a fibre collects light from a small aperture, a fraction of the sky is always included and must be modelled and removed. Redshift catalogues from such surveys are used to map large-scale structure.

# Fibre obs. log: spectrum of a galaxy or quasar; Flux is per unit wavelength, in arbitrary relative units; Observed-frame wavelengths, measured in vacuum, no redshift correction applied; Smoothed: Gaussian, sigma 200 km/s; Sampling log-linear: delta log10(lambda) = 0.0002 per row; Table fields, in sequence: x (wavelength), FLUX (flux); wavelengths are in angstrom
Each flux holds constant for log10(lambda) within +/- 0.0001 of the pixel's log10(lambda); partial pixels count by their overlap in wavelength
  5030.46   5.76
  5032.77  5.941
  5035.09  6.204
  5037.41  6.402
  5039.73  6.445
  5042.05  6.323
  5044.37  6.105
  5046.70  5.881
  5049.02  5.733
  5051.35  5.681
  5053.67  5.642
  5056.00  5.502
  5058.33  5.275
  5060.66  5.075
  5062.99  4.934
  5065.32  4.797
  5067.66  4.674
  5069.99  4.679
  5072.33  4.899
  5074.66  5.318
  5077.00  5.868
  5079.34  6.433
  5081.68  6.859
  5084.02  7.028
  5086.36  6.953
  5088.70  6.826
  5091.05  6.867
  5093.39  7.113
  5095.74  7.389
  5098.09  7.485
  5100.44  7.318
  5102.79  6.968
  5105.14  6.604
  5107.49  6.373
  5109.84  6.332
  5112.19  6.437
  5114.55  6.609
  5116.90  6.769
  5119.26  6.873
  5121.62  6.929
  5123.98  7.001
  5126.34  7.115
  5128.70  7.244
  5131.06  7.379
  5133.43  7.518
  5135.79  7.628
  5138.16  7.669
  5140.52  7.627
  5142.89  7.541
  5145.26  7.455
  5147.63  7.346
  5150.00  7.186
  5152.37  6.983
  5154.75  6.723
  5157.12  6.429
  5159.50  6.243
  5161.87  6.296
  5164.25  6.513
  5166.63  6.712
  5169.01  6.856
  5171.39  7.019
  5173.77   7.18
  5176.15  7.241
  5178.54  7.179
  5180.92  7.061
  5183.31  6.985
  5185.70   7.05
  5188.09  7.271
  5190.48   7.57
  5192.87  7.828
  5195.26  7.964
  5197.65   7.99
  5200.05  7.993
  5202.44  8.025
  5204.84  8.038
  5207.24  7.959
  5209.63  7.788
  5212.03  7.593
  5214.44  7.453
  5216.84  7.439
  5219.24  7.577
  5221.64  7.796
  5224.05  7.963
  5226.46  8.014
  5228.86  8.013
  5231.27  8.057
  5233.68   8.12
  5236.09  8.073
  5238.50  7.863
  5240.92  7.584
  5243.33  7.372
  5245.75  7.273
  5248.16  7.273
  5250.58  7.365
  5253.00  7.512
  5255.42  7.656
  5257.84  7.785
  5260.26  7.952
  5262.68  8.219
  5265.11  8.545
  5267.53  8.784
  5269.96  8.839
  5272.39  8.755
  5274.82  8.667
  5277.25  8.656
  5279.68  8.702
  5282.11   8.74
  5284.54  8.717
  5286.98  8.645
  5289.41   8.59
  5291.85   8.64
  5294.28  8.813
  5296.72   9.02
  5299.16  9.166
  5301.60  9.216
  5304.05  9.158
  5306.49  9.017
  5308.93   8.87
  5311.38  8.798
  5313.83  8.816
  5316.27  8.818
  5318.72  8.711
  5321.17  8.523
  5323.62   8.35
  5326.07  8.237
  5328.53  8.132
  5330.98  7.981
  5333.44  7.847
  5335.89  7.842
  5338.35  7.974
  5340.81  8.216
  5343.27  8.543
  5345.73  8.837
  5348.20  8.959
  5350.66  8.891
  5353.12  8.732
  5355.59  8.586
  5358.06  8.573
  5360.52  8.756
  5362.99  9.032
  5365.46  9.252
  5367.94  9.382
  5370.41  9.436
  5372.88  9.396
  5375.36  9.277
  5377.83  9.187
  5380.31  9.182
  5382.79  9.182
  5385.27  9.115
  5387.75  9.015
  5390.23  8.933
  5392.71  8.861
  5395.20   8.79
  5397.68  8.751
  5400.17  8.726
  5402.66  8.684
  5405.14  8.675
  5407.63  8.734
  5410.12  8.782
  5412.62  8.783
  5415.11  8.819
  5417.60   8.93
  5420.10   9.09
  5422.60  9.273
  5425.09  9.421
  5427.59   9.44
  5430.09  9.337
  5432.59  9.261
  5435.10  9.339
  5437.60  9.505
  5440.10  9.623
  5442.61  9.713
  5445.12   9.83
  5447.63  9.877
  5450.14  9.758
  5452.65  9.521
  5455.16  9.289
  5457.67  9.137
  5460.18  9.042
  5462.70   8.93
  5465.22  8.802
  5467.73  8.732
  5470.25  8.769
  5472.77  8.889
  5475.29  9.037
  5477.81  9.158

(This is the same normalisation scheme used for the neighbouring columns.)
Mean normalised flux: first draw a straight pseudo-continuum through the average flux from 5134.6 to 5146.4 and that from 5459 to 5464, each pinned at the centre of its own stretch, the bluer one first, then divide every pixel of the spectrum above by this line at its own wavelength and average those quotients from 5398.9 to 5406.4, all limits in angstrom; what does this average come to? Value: 1.00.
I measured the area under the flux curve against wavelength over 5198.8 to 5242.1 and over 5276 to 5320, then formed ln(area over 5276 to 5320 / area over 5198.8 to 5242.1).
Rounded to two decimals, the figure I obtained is 0.13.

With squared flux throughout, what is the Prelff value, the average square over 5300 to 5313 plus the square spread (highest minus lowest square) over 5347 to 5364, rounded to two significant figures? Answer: 89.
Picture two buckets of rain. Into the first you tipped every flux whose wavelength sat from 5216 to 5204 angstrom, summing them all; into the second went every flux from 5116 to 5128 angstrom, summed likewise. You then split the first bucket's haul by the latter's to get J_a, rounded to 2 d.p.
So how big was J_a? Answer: 1.12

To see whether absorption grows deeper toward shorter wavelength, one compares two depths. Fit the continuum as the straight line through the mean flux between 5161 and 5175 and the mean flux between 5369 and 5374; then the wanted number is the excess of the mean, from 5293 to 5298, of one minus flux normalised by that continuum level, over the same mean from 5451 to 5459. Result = -0.17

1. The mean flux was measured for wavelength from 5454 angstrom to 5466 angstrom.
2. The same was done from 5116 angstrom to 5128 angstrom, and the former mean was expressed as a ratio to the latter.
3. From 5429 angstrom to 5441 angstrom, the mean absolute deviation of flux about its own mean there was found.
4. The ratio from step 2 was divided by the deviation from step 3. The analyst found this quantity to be 10.8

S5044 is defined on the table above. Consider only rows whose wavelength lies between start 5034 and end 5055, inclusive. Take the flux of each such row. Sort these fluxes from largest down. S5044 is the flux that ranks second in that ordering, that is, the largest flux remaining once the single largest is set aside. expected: 6.402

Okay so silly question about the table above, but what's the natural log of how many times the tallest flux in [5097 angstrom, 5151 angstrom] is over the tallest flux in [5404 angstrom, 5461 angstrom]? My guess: -0.25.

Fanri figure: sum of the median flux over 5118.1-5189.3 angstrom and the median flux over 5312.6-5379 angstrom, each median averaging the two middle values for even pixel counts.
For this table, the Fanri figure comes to 15.8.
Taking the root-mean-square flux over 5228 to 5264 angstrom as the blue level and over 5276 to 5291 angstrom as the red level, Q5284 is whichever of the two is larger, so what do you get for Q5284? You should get 8.7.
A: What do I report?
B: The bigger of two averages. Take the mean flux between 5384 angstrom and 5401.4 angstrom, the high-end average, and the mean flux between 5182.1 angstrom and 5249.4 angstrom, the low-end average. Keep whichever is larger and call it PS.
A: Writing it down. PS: 8.9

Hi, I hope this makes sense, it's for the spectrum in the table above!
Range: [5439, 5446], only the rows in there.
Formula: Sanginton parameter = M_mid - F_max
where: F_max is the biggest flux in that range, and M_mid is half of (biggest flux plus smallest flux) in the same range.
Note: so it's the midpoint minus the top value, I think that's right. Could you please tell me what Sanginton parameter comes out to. -0.10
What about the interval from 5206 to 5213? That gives -0.18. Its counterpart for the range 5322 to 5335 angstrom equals -0.25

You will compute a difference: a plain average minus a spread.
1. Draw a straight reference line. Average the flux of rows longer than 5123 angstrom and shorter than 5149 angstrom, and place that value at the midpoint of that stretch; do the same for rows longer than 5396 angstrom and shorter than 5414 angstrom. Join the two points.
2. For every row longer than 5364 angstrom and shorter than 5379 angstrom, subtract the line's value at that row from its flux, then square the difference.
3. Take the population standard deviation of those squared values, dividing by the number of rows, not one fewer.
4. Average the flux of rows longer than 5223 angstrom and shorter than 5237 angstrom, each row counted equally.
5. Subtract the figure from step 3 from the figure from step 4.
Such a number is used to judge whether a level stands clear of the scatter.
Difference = 7.9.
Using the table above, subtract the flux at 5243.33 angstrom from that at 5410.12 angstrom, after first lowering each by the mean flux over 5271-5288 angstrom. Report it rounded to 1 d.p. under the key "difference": 1.4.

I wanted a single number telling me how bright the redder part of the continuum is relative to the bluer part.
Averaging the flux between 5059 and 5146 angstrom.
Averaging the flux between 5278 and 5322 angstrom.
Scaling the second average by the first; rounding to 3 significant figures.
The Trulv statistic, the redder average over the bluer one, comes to 1.34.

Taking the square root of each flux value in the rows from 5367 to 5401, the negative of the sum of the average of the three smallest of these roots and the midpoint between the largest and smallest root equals -5.97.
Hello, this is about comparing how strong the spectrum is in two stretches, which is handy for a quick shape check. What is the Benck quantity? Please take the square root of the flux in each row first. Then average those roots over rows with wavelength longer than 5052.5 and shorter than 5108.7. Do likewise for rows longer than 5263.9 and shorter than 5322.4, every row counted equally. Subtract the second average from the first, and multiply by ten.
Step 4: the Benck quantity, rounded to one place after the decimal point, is -5.0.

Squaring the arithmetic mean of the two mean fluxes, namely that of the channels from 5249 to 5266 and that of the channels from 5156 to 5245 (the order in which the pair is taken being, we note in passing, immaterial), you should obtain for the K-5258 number 59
